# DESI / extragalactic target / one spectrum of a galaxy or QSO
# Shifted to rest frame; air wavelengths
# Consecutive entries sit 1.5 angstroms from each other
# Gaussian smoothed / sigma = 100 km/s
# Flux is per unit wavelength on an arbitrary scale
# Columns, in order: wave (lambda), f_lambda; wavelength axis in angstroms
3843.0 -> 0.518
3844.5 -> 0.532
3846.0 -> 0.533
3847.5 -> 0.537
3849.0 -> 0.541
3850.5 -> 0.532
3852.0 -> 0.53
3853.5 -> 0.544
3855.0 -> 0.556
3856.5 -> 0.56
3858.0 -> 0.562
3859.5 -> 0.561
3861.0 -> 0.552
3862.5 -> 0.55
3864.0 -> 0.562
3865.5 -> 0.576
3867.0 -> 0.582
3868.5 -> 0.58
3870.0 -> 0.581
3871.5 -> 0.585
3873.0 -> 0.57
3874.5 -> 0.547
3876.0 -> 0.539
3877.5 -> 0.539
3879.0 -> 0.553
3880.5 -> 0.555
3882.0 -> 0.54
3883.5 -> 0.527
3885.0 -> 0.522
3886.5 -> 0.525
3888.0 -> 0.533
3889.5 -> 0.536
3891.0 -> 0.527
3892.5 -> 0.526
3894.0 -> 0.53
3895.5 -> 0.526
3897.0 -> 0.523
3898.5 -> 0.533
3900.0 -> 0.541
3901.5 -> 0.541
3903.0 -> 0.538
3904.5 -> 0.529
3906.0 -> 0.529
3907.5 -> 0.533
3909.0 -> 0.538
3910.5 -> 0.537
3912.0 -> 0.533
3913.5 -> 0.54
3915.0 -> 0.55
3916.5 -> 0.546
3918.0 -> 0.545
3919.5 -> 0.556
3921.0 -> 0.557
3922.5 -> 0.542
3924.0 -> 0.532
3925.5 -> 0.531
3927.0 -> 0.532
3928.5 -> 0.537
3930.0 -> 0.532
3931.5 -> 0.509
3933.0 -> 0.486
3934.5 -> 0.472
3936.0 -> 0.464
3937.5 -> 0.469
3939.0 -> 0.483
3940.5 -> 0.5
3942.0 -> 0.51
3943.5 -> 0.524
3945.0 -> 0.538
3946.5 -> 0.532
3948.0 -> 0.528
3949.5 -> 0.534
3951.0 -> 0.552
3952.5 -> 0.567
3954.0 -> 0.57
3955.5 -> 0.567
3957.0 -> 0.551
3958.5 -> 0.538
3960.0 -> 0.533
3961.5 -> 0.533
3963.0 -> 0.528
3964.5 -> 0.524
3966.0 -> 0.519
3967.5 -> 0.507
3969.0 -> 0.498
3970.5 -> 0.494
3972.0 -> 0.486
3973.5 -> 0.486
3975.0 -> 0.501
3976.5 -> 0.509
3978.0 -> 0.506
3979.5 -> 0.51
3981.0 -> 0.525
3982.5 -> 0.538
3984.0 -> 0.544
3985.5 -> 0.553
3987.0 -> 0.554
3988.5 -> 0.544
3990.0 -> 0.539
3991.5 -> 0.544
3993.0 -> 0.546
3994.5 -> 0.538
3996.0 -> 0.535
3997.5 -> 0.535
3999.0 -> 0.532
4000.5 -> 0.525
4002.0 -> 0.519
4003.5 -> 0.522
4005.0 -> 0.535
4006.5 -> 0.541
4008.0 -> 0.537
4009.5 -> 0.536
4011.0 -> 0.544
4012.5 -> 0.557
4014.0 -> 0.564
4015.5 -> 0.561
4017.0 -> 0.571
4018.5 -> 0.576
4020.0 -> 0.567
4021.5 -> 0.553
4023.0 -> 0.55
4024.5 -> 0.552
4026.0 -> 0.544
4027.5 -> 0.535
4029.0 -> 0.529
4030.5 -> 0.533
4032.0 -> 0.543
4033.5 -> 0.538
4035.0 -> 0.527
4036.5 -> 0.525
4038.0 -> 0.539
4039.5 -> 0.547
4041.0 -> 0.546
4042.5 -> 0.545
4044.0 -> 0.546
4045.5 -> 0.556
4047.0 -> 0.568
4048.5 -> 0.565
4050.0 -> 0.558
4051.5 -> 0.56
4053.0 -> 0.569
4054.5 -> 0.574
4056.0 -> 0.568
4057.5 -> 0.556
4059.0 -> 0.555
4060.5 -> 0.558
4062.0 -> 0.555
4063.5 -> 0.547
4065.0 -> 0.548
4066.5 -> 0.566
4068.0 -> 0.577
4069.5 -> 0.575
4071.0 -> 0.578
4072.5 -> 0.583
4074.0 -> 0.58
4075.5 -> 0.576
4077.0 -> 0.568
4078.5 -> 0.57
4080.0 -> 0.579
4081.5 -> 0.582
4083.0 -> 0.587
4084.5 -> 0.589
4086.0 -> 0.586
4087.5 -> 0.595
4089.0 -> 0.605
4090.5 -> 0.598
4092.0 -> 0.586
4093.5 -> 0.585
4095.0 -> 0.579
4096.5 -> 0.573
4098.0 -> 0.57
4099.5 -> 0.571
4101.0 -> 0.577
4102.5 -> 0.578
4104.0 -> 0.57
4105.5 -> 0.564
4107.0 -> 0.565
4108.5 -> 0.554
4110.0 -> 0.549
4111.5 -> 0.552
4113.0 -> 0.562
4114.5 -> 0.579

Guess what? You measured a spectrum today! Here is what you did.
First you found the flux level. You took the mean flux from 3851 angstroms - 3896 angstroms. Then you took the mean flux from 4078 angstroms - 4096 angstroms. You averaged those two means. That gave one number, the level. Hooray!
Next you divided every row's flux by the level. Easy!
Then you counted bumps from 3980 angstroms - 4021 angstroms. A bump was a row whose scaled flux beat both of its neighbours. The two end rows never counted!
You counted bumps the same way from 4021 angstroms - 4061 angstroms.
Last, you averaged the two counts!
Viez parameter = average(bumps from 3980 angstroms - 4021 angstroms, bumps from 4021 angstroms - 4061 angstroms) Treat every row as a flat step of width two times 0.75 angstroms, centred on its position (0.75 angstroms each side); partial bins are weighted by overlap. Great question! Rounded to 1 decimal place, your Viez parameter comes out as 5.0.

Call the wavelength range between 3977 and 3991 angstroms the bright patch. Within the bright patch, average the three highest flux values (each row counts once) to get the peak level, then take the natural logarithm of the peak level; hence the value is -0.60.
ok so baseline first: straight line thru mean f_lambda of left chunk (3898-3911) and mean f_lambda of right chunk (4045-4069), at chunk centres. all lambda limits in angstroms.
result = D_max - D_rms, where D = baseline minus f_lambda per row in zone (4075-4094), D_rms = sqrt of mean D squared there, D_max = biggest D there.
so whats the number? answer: -0.02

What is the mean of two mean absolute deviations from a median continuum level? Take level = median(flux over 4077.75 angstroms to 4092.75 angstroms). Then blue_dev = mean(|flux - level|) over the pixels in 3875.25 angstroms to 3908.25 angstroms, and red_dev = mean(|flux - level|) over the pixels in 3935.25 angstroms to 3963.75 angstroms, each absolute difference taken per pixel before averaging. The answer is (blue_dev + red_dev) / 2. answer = 0.056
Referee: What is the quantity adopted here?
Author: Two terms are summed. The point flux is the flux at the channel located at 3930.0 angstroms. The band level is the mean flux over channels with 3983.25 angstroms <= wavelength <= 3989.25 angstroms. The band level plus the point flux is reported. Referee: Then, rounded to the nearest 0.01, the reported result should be 1.08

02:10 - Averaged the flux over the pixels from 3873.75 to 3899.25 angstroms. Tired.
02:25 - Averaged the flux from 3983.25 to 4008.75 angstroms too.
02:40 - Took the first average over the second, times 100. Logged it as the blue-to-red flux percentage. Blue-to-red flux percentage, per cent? 99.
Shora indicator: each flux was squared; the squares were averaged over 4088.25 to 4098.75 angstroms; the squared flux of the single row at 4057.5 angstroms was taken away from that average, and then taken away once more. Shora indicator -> -0.28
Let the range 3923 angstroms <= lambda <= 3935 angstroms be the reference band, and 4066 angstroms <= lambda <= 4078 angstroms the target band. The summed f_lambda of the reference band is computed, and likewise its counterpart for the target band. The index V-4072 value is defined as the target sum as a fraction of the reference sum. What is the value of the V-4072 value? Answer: 1.11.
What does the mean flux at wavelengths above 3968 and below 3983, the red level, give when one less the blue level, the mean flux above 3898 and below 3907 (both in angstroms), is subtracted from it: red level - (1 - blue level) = 0.040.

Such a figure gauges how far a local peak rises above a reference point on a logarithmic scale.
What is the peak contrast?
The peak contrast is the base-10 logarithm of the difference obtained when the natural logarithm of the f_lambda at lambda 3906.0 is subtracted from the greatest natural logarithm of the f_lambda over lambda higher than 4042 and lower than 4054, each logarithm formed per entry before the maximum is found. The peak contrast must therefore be -1.1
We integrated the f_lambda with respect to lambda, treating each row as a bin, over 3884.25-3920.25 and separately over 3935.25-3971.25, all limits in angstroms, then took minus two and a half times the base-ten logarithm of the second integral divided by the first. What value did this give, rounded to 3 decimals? 0.023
